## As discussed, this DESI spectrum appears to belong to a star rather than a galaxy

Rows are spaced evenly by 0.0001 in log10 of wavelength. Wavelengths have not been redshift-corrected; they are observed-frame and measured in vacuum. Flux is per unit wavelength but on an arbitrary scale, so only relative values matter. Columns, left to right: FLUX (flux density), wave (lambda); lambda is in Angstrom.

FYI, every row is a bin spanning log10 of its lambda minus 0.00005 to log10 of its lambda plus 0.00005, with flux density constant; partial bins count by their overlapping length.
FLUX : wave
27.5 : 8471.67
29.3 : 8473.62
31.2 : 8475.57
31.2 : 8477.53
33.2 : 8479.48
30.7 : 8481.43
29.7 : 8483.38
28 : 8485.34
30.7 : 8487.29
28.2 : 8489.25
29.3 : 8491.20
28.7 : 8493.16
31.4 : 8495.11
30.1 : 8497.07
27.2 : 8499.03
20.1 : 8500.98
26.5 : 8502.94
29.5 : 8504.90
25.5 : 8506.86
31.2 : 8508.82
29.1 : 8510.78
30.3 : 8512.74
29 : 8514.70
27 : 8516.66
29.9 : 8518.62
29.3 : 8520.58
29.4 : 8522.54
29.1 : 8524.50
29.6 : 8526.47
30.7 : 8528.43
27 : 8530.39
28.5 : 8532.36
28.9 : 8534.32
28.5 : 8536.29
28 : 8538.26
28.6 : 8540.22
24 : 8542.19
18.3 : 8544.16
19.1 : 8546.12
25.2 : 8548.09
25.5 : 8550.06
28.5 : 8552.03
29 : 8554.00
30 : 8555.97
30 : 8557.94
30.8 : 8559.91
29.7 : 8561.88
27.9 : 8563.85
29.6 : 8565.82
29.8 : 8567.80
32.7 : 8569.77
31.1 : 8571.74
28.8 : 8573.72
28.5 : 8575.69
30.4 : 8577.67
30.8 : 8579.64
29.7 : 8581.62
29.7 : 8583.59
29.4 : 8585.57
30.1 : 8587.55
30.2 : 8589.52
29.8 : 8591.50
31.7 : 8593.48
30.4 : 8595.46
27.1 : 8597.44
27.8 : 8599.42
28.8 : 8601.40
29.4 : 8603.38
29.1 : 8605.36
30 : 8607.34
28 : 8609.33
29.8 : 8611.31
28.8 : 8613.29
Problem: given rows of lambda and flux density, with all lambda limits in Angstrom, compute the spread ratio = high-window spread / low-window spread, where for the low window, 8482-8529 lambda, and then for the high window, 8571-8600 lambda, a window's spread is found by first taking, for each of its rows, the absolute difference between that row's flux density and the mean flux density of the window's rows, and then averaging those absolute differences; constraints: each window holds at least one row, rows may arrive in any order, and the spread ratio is 0.59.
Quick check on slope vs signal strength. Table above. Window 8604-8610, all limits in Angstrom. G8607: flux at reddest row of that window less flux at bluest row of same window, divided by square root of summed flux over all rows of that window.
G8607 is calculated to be -0.1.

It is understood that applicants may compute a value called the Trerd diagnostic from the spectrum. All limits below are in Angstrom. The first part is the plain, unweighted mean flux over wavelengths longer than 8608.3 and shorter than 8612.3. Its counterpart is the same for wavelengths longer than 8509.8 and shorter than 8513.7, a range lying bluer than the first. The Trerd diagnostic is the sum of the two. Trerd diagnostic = 58.6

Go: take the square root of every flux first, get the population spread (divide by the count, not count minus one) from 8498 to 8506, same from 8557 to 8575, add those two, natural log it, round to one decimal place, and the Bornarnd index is -0.7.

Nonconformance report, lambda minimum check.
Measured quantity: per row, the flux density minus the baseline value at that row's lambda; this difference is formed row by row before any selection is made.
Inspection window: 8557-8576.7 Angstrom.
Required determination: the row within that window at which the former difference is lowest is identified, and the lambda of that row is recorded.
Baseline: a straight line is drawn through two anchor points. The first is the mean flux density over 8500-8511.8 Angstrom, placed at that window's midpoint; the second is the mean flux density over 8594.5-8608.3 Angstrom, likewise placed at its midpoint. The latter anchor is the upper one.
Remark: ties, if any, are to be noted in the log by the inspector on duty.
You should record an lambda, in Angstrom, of 8563.85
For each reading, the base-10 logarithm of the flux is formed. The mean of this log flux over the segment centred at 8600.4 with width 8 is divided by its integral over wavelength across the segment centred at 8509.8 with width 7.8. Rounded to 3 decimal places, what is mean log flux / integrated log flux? 0.127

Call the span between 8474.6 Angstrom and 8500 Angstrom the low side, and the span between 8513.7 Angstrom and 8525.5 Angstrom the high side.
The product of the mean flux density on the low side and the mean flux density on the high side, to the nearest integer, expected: 868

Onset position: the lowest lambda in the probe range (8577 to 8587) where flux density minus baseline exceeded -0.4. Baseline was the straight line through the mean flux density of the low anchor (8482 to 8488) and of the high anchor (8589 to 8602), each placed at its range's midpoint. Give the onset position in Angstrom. 8577.67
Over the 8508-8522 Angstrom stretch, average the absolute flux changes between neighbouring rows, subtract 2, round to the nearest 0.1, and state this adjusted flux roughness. -0.3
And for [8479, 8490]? 0.1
